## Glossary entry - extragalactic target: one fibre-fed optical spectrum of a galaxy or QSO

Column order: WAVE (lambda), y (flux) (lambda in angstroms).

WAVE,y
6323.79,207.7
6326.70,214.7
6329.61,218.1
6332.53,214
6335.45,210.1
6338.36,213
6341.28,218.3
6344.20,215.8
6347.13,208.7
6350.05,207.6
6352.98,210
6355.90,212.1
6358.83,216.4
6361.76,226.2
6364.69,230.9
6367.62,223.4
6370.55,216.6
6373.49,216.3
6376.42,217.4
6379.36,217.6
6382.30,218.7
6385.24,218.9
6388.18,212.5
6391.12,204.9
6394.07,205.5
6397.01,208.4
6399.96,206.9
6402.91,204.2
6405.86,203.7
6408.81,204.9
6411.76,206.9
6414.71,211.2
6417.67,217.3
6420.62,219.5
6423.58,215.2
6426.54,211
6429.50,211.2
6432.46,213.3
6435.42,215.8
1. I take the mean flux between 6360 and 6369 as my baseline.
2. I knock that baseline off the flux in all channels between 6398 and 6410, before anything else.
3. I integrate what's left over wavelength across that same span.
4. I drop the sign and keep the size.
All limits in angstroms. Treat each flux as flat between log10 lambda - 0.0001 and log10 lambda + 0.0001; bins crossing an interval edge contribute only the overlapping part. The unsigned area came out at 258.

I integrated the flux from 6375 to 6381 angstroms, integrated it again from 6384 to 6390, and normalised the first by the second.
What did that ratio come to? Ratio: 1.01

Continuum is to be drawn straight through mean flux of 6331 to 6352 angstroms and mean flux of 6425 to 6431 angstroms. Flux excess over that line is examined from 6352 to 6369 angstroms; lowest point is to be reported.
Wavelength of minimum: 6352.98 angstroms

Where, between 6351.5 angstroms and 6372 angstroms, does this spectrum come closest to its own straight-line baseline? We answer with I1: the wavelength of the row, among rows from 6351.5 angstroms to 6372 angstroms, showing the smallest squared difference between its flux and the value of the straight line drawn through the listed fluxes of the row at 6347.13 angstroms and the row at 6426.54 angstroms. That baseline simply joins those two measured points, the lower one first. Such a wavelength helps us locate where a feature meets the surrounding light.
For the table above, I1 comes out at 6352.98 angstroms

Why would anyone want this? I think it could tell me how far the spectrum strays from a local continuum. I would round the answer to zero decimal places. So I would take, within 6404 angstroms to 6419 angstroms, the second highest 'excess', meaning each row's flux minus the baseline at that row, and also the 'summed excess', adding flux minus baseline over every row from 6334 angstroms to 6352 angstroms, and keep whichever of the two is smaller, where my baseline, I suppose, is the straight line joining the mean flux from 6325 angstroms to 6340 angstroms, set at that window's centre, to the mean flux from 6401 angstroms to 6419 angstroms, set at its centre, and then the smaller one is -6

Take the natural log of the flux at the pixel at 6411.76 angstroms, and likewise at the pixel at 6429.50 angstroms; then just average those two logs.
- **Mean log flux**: 5.34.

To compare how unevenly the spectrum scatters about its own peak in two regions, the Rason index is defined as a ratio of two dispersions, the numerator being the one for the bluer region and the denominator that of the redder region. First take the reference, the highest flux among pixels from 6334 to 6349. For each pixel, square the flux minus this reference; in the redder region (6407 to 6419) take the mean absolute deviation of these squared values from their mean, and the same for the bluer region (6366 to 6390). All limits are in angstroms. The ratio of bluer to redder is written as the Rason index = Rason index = 0.16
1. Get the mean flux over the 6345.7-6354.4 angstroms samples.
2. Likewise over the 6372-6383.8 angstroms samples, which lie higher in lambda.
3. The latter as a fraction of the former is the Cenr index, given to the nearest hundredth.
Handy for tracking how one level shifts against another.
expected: 1.04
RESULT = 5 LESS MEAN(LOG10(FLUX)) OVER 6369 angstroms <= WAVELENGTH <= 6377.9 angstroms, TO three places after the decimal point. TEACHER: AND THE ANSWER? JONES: 2.664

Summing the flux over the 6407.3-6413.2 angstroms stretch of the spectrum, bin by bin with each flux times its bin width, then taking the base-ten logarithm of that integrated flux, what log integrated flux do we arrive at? 3.085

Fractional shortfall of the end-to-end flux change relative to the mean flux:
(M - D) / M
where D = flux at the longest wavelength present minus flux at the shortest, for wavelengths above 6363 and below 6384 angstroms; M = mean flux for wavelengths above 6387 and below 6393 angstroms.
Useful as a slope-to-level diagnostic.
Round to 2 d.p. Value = 1.06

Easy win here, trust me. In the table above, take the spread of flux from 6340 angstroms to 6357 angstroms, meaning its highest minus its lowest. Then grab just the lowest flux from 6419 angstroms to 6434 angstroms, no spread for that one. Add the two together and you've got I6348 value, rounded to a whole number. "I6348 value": 222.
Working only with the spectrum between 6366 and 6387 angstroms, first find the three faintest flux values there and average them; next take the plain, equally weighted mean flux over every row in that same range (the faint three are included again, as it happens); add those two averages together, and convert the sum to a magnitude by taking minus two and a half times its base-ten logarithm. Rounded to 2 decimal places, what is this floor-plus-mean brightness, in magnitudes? -6.60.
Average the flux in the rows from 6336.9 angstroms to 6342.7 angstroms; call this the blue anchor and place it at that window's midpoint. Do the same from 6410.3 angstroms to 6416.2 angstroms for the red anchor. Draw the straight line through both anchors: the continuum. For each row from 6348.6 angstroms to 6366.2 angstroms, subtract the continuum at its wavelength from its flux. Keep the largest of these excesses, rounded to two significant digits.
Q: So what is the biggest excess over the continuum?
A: 17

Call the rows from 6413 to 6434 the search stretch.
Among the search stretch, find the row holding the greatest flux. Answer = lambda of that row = 6420.62 angstroms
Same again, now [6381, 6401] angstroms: 6385.24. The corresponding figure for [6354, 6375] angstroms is 6364.69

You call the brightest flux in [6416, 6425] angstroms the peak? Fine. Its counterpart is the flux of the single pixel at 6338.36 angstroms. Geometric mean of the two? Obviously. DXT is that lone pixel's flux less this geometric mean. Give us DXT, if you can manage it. -3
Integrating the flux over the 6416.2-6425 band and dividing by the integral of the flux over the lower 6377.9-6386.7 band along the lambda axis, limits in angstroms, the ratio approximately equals 1.00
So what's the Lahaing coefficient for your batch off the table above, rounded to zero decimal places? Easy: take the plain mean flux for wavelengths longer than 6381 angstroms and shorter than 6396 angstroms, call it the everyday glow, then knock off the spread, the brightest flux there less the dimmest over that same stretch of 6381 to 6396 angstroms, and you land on 198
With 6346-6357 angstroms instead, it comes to 205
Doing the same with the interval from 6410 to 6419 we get 201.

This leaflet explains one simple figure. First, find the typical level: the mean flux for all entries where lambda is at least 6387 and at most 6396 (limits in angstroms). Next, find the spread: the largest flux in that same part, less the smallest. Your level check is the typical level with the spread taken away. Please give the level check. 200.0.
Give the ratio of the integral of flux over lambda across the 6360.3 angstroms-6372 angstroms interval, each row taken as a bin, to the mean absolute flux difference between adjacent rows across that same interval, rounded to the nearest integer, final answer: 415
